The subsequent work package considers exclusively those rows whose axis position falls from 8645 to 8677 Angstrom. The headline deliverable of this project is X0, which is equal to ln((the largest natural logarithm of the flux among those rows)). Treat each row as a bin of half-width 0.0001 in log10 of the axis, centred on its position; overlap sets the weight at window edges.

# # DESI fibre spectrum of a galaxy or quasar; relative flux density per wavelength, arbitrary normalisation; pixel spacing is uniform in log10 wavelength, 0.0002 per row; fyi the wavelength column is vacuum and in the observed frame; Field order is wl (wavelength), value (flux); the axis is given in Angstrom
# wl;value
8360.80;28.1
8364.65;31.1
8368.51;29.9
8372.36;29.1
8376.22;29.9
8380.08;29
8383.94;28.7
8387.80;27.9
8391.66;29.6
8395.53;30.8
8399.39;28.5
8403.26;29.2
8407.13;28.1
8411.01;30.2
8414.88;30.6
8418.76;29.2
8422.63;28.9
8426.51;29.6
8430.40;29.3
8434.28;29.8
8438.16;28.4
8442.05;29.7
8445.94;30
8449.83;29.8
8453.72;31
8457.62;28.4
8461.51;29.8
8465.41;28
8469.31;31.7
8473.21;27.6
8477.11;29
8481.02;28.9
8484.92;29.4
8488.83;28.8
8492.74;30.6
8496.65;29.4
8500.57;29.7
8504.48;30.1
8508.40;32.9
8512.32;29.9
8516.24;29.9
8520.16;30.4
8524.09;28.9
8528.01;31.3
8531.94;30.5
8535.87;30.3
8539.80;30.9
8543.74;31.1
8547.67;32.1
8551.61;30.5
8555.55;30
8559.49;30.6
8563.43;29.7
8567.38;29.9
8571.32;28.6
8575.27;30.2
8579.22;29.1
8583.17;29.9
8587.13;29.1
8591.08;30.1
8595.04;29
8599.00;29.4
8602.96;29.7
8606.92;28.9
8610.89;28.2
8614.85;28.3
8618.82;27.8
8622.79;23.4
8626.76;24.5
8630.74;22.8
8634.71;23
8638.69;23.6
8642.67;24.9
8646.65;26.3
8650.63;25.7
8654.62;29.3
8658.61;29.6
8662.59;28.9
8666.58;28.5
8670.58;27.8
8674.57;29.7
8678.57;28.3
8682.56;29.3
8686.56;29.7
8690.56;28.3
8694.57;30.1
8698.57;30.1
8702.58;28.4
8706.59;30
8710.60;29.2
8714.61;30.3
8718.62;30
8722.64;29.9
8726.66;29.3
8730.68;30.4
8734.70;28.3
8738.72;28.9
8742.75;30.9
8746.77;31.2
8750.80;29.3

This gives 1.221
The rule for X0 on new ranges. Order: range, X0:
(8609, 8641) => 1.207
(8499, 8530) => 1.251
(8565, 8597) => 1.226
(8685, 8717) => 1.227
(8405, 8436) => 1.230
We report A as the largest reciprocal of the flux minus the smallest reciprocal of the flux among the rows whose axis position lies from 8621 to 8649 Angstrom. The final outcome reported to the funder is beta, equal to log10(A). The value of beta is -2.23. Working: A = 0.0058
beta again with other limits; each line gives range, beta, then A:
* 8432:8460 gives -2.53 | 0.0030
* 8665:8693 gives -2.64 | 0.0023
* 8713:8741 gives -2.61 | 0.0024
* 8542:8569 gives -2.60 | 0.0025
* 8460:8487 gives -2.33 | 0.0047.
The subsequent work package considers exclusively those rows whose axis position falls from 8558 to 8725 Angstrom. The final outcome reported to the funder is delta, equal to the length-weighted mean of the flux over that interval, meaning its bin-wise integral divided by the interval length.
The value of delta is 28.3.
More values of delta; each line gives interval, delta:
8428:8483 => 29.4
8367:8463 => 29.4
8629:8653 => 24.5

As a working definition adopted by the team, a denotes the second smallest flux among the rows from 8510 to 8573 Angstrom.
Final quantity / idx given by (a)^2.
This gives 835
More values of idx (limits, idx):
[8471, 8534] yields 829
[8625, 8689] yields 529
